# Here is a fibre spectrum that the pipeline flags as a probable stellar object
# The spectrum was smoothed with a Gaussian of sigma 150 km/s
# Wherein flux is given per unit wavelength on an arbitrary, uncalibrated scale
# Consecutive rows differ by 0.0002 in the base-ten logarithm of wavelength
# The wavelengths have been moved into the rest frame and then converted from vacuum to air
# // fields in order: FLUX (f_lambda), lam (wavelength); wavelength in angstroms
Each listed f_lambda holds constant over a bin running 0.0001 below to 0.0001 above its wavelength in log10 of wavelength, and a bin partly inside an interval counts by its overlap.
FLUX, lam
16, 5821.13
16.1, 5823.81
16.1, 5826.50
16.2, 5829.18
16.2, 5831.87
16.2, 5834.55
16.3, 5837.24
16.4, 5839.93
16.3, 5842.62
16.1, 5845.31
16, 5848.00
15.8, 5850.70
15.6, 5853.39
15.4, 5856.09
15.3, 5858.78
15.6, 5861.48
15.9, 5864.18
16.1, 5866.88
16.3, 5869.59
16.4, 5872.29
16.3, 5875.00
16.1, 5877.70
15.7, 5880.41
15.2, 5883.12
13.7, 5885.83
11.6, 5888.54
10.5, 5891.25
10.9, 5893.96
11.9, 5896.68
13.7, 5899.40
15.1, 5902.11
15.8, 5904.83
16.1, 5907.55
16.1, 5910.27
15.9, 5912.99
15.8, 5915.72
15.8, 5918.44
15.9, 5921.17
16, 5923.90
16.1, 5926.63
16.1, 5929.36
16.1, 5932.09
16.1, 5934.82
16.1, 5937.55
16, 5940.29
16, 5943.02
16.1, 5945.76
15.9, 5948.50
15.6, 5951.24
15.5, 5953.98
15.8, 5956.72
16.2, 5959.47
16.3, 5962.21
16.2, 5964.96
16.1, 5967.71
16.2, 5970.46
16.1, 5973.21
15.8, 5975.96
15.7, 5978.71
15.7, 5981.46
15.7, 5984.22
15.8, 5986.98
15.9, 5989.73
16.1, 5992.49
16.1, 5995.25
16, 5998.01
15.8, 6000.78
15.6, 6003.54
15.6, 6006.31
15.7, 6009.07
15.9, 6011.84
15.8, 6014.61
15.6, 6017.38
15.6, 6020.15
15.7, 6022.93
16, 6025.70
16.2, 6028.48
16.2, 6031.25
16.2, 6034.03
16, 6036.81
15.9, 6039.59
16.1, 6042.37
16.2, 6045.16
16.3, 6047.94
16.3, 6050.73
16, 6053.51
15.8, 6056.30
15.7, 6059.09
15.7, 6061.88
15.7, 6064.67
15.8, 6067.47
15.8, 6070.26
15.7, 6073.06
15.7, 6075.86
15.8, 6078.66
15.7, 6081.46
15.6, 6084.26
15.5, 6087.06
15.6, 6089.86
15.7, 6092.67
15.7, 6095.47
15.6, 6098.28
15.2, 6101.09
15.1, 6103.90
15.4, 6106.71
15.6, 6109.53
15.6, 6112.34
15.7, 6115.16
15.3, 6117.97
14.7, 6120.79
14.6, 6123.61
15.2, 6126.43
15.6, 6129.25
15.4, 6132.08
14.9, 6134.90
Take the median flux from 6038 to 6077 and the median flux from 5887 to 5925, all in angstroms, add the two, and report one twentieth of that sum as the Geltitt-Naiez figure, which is 1.58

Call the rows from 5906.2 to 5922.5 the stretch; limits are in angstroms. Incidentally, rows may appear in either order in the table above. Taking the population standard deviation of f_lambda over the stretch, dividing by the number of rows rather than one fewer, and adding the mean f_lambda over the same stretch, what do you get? 16.1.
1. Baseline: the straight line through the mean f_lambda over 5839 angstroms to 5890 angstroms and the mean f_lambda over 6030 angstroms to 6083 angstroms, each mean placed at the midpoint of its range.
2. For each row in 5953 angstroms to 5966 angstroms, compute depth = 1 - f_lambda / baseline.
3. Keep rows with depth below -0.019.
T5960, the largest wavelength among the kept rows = 5964.96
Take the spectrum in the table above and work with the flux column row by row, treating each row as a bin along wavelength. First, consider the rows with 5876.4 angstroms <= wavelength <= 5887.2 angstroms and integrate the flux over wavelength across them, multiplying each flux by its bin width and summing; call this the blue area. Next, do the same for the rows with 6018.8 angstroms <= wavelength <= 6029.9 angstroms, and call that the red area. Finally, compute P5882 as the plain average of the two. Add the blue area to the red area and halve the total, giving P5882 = 170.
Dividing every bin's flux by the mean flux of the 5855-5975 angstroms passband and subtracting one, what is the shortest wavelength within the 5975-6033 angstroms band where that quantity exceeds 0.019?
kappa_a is 5975.96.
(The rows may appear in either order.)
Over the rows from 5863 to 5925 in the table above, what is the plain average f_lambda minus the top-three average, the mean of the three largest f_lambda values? -1.4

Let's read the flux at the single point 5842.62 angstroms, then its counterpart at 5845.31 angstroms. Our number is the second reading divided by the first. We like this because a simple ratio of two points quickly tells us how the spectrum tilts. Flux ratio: 0.988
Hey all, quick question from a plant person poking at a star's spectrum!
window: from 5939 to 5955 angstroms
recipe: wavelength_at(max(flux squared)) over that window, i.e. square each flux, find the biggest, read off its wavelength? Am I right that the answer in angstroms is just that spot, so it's 5945.76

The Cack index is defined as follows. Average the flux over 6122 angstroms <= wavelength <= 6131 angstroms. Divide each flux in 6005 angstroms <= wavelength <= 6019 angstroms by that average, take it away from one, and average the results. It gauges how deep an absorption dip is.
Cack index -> -0.039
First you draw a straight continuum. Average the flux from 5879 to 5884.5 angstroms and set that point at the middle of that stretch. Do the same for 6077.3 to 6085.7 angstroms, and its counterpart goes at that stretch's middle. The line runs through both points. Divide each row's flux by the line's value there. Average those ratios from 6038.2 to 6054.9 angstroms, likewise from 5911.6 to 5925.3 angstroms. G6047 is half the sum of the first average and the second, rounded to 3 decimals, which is 1.028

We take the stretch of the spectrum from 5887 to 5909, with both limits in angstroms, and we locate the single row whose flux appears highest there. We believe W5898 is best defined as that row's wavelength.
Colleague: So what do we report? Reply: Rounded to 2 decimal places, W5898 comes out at 5907.55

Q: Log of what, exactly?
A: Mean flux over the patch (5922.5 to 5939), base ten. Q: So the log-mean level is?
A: 1.21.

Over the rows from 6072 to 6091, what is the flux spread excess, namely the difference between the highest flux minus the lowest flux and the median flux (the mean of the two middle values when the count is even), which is -15.4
